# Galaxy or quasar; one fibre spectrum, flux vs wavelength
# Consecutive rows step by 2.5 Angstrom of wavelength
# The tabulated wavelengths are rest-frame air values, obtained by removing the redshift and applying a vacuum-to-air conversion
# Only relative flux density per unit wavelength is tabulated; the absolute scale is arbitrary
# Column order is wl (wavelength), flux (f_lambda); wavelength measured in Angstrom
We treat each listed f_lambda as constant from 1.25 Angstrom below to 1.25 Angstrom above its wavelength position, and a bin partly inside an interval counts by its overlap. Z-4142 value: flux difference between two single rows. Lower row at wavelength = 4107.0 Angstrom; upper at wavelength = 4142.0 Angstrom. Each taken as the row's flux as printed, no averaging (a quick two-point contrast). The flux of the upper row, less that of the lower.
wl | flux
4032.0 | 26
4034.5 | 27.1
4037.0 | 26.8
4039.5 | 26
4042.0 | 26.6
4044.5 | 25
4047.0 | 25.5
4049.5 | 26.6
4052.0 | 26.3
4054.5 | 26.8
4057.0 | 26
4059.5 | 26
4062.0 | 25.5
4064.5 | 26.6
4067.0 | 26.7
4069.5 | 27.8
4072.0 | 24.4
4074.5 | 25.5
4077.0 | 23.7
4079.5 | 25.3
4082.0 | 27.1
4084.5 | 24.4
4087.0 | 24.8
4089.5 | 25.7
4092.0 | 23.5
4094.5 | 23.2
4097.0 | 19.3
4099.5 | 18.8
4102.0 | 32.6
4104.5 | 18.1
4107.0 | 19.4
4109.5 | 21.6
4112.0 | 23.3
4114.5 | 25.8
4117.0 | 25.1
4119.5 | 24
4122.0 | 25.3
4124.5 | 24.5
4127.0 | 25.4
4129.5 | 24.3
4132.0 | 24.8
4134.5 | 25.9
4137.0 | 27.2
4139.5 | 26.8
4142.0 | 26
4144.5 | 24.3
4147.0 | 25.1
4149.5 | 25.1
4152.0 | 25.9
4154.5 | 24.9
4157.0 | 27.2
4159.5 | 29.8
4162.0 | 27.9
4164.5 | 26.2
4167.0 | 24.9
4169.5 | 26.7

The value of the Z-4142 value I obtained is 6.6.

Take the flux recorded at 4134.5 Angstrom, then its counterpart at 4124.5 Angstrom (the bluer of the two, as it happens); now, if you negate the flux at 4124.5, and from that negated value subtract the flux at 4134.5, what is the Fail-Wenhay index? -50.4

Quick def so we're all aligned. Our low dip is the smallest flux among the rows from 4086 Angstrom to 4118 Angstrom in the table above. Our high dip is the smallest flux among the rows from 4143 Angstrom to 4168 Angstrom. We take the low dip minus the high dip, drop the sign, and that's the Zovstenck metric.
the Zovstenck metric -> 6.2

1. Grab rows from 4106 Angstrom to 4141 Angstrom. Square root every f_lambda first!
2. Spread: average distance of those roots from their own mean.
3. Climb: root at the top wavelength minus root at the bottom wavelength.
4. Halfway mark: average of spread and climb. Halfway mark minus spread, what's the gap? 0.312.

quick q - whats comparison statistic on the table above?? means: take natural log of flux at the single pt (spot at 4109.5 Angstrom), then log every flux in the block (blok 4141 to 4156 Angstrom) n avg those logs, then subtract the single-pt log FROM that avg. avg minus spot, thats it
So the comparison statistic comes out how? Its 0.155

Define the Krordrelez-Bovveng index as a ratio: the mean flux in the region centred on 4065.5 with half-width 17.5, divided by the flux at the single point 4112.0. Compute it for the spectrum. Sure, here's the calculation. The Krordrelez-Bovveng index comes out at 1.12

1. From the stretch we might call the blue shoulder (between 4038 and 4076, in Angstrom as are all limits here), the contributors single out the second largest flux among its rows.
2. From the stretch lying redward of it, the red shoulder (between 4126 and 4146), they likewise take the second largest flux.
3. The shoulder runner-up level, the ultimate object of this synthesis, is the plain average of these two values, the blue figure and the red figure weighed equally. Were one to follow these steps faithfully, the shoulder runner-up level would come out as 26.8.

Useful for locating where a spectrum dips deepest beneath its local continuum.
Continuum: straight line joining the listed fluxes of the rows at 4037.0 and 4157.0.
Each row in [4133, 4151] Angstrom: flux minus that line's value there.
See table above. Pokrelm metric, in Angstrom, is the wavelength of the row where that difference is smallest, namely 4144.5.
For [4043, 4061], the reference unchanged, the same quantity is 4044.5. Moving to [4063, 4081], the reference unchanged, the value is 4077.0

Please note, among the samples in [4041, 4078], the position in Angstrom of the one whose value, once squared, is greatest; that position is 4069.5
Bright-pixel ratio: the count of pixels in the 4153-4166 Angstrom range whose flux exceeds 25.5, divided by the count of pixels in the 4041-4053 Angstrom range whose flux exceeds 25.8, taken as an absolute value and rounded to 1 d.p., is 1.3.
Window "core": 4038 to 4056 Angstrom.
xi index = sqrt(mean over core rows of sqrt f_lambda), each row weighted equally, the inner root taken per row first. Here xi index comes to 2.26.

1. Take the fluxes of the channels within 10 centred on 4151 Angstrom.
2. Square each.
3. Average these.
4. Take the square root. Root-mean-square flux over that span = 25.3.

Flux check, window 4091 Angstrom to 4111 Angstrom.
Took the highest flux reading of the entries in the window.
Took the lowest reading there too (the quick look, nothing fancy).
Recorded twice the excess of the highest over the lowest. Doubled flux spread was 29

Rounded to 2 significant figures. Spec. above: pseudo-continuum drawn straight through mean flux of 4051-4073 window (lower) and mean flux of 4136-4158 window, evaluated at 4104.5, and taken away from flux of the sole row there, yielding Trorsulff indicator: -7.9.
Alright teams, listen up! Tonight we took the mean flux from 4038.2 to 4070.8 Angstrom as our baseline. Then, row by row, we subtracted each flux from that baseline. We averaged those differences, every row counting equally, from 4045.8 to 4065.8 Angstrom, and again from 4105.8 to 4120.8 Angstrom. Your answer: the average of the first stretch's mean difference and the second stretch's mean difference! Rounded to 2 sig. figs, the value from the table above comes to 1.6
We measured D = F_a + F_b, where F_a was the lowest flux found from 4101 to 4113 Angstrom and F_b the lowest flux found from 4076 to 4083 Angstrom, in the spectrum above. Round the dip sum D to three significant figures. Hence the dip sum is 41.8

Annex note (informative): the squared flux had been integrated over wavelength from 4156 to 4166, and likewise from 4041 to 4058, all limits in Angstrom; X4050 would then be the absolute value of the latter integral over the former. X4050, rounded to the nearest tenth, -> 1.5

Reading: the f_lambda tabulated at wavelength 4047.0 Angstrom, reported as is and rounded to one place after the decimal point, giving 25.5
